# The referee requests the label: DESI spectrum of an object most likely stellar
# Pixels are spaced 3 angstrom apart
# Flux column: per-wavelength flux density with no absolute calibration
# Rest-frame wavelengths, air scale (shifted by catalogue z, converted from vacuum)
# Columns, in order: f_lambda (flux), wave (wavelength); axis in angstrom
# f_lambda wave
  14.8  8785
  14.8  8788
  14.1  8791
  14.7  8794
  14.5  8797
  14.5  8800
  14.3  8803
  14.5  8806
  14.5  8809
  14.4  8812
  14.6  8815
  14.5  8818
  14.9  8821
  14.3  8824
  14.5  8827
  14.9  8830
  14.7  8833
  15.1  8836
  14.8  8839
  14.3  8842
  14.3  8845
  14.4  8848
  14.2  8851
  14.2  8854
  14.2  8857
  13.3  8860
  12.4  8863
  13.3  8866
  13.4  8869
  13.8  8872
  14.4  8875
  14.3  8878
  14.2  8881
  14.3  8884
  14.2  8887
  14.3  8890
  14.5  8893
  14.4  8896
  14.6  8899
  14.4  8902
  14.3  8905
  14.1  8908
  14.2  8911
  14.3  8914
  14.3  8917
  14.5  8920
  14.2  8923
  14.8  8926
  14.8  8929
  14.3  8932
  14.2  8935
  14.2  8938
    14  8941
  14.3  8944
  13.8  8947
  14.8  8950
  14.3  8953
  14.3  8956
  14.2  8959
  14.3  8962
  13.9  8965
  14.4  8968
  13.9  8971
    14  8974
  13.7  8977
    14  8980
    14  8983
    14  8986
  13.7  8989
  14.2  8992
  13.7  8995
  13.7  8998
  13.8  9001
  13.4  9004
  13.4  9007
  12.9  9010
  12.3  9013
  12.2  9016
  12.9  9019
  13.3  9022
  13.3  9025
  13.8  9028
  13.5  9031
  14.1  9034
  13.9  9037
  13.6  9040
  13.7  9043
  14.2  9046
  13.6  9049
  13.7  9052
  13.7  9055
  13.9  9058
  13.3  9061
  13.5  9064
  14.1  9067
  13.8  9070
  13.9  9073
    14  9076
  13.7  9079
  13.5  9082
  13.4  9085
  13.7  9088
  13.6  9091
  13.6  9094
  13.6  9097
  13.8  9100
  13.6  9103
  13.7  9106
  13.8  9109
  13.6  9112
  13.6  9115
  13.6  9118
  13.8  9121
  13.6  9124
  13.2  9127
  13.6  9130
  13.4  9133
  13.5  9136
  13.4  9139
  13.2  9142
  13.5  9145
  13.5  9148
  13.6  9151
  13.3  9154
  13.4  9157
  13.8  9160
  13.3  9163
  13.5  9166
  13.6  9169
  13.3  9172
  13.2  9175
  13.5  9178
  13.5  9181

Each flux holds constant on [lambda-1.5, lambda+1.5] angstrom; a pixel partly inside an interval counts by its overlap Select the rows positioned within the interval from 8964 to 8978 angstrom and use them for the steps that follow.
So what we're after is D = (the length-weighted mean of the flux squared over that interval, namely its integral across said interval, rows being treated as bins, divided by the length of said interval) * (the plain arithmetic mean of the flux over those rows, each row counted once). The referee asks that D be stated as 2738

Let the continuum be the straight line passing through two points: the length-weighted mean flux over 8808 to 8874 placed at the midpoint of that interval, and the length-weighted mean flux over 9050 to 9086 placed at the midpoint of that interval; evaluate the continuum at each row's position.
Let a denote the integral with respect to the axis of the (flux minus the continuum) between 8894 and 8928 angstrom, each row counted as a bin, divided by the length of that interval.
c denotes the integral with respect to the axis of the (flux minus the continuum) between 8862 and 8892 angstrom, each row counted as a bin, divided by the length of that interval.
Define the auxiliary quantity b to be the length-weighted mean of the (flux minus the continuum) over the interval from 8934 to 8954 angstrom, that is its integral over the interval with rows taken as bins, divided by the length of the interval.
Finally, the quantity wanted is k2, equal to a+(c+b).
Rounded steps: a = 0.31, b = 0.2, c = -0.2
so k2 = 0.3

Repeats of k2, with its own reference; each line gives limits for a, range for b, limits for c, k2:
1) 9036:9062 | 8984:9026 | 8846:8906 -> -0.6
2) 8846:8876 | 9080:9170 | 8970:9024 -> -0.8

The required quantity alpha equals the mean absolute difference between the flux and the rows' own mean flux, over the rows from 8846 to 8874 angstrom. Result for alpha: 0.52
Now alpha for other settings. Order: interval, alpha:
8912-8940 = 0.20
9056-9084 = 0.22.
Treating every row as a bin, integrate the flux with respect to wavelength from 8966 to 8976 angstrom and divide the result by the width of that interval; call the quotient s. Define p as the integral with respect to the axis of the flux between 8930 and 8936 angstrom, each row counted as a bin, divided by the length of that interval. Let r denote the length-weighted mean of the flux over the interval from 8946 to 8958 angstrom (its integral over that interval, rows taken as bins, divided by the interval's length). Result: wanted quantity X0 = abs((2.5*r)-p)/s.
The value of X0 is 1.53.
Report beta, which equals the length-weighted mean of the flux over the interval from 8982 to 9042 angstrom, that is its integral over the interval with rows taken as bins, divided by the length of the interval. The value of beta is 13.5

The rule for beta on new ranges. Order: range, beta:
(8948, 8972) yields 14.3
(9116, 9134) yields 13.5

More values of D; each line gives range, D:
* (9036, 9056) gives 2612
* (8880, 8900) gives 2959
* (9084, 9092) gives 2500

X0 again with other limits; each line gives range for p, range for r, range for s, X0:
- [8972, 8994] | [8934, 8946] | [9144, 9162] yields 1.59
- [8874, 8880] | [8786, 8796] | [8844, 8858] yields 1.54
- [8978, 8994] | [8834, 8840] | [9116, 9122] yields 1.71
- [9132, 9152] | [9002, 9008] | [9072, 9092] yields 1.47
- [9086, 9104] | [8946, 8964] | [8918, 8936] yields 1.53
